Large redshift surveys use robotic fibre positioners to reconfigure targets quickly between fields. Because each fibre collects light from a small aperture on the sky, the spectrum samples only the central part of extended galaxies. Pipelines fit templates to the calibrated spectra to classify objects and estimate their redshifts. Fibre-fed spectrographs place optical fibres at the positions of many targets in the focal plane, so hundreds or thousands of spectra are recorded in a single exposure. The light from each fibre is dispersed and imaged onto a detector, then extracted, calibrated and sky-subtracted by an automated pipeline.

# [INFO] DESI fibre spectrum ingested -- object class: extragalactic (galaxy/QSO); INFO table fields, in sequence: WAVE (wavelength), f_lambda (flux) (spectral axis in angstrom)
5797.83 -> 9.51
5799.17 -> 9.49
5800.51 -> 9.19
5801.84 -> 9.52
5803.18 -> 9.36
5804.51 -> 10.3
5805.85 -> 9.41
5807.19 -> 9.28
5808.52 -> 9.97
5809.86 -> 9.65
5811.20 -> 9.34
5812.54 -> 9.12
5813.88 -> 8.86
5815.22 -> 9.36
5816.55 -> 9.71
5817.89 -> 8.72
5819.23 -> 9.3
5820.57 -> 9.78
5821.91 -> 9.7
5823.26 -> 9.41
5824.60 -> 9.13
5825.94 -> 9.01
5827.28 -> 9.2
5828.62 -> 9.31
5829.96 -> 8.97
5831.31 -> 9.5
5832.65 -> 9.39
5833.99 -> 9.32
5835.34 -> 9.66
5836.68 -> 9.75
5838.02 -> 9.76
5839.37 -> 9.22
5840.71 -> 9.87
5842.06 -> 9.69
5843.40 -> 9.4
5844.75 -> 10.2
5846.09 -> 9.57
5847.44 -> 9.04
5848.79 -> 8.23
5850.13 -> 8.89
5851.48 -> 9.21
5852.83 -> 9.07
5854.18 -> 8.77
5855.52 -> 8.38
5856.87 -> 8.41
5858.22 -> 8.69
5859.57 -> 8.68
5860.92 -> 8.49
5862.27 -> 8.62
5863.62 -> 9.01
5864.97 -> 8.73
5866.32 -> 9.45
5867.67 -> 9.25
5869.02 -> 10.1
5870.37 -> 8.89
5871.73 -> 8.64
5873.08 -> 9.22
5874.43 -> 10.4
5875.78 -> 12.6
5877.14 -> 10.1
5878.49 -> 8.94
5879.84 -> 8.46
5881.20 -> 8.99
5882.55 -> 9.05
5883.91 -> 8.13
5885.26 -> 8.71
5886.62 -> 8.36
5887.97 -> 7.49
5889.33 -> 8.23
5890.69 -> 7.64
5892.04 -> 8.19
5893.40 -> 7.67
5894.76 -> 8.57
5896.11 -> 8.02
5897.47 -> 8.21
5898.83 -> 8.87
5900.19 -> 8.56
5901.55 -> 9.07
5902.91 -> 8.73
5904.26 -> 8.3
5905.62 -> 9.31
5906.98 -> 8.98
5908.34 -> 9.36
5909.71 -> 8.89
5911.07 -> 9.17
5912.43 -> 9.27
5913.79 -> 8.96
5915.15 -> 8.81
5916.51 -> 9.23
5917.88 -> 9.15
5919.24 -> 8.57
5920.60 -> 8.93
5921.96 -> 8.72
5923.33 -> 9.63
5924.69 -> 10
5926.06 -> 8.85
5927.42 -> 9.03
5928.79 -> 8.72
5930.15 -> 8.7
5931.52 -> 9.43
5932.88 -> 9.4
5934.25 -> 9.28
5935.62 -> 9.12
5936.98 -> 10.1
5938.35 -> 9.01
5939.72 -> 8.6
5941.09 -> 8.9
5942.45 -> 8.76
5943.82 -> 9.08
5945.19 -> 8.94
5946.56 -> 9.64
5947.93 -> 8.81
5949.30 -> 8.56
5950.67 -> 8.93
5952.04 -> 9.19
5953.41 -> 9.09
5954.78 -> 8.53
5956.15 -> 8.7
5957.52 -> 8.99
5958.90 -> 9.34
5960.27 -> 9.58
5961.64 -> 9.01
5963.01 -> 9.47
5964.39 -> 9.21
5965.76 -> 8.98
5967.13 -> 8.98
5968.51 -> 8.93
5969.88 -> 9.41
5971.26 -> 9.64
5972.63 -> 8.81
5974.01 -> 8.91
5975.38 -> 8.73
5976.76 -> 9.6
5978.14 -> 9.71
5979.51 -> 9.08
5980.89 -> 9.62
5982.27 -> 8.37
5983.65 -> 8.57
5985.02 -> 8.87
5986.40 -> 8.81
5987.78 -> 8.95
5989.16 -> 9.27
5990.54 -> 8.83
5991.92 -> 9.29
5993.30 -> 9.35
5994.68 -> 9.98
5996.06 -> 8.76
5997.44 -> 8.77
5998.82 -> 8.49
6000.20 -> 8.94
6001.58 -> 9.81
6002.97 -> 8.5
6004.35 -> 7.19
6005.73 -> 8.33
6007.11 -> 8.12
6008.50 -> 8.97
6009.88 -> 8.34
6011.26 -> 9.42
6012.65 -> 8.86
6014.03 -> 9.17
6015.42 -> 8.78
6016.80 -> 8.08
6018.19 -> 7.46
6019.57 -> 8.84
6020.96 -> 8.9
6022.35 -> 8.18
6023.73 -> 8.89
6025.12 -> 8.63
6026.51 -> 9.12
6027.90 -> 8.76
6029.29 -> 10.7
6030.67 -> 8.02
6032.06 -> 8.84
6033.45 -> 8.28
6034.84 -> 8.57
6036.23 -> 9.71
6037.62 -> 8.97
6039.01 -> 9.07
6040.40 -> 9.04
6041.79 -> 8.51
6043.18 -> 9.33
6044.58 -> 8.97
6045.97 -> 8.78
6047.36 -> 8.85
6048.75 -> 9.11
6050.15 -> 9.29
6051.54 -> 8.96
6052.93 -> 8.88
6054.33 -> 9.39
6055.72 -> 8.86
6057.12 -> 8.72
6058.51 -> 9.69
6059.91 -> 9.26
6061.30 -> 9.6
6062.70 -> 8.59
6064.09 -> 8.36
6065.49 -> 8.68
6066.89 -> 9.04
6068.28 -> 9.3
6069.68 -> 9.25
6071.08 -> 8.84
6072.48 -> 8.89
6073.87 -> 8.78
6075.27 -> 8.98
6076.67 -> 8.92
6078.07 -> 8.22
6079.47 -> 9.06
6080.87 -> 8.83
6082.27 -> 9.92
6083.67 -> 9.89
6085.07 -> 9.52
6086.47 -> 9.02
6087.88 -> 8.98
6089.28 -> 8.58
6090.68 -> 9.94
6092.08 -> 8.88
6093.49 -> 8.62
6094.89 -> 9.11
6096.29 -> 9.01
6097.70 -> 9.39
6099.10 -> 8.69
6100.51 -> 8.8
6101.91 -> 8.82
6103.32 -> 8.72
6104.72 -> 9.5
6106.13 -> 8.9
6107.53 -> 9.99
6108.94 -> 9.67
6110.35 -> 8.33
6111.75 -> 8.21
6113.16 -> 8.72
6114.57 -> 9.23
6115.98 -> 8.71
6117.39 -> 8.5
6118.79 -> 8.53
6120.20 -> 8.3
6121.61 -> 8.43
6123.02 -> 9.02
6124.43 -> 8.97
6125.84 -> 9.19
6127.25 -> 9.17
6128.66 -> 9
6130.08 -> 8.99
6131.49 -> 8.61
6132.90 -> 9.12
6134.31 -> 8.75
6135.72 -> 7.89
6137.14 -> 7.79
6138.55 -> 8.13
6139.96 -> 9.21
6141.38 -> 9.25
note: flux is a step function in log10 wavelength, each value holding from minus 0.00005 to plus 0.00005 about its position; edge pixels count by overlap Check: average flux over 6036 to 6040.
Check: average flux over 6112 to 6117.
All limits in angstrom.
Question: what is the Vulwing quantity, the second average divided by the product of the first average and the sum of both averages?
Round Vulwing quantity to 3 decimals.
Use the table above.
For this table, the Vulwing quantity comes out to 0.053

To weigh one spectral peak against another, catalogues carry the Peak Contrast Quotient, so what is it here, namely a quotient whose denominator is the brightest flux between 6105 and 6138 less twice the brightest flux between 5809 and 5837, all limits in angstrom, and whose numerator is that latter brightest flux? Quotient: -1.022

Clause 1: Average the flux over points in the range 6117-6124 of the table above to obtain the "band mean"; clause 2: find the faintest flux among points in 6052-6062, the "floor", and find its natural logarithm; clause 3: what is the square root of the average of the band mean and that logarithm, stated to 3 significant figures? 2.32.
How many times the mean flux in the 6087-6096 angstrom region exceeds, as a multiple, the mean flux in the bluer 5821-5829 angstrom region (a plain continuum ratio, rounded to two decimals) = 0.97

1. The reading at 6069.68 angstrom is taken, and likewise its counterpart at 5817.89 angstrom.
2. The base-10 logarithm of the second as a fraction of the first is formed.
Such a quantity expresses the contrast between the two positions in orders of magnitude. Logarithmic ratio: -0.026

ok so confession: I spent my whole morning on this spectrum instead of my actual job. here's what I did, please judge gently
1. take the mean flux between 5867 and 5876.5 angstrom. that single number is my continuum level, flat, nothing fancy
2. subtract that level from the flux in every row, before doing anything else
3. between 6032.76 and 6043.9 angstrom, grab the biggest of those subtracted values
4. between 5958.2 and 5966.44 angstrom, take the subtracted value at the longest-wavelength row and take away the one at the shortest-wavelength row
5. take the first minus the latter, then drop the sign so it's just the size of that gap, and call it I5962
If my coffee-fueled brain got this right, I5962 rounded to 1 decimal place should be 0.2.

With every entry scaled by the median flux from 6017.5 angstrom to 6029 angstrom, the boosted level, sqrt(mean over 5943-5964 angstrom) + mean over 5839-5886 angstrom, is 2.057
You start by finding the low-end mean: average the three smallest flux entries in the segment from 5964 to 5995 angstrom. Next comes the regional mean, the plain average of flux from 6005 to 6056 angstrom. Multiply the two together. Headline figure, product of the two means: 75.6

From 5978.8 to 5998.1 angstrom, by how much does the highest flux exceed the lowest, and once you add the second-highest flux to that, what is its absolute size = 11.2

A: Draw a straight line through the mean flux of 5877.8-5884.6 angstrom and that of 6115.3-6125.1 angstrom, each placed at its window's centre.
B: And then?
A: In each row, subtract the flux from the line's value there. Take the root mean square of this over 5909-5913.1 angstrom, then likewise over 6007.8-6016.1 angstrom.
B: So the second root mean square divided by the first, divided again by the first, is 2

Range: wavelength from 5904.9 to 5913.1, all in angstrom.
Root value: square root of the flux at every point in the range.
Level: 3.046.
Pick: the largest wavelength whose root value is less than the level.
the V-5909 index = 5912.43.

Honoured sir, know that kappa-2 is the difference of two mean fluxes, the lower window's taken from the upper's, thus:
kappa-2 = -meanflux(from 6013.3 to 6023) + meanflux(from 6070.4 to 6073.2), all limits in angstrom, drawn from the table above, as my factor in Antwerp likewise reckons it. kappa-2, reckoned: 0.4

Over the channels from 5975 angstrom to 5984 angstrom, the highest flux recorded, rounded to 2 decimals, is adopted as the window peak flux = 9.71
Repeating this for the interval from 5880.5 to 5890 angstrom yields 9.05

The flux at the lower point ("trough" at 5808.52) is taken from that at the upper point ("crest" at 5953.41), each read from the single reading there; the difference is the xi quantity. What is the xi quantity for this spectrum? -0.88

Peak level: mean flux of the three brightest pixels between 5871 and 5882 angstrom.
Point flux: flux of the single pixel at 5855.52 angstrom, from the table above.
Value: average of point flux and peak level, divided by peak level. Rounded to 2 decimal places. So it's 0.88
